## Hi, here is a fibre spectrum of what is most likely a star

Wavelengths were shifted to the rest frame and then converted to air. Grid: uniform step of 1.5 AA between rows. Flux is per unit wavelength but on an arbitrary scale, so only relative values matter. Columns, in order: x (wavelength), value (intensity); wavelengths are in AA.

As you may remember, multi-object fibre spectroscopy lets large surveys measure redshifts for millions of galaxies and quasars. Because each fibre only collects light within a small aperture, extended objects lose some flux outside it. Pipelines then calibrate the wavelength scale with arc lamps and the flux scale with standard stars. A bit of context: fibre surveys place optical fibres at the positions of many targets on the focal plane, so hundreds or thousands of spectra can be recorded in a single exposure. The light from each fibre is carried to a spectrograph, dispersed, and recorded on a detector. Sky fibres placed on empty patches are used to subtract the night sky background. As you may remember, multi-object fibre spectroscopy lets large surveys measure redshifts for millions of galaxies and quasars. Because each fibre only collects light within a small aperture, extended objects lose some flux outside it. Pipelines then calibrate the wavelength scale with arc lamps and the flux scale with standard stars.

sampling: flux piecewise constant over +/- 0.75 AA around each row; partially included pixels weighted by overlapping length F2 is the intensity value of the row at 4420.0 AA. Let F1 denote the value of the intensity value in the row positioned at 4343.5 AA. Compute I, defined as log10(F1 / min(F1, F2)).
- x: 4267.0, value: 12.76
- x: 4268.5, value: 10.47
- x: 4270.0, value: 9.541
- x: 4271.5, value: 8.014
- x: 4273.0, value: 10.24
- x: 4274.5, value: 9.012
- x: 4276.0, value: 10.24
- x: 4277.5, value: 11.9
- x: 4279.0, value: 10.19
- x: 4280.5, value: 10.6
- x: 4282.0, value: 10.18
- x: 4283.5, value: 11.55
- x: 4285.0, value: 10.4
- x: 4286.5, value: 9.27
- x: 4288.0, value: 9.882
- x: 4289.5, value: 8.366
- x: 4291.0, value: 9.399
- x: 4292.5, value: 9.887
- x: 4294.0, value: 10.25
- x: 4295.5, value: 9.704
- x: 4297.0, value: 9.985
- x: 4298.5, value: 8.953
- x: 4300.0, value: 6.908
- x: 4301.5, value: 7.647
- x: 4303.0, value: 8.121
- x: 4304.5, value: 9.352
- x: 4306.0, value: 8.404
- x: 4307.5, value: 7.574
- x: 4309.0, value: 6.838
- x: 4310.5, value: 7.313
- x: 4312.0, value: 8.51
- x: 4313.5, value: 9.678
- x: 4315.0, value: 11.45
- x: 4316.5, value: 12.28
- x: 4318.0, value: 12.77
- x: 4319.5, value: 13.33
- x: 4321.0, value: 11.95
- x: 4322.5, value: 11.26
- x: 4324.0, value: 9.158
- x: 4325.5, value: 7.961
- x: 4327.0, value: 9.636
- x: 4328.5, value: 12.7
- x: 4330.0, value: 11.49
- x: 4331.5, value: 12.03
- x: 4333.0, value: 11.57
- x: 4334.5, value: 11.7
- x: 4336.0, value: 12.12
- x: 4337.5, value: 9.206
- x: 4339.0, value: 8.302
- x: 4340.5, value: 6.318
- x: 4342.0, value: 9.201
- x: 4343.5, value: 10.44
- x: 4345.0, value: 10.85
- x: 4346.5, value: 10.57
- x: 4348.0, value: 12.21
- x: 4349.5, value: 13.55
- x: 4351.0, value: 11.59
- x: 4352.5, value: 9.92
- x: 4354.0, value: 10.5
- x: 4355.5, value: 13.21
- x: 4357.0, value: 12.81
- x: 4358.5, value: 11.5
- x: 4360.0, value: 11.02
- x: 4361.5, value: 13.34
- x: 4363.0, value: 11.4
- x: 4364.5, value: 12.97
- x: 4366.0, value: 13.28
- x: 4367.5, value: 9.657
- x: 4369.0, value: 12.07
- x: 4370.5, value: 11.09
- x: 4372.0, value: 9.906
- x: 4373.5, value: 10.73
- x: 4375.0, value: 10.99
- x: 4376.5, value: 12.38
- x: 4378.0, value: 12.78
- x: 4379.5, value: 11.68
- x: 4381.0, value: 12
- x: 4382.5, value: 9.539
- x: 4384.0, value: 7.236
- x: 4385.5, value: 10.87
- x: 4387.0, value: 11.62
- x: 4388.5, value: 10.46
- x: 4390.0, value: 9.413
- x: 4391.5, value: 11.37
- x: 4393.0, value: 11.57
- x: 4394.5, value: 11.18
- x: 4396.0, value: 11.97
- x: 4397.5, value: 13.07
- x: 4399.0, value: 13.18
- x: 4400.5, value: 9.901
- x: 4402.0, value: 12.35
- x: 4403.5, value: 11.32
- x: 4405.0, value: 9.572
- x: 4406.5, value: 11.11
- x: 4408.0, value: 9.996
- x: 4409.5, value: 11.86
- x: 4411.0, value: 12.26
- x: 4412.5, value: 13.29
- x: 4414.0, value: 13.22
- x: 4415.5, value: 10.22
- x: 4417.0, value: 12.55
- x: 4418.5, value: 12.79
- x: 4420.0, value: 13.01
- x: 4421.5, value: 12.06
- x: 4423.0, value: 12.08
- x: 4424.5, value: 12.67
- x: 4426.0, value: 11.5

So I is 0.000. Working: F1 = 10.44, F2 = 13.01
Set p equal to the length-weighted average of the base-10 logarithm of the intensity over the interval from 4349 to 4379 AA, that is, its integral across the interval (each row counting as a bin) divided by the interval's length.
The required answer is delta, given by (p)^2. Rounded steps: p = 1.07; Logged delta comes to 1.14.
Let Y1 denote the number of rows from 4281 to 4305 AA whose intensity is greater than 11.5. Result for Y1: 1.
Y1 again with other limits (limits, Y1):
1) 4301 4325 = 4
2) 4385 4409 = 6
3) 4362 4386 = 7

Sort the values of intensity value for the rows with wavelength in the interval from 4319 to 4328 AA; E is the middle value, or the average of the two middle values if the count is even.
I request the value 10.4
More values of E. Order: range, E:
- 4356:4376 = 11.4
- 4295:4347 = 9.7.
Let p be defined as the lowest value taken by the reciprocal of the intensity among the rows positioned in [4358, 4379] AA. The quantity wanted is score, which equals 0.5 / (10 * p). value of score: 0.667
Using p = 0.075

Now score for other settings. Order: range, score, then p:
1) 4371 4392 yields 0.639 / 0.078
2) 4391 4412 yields 0.659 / 0.076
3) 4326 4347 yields 0.635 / 0.079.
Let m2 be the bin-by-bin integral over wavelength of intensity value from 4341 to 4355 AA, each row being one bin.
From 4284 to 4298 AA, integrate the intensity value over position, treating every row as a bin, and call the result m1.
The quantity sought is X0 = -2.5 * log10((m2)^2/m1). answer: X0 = -5.6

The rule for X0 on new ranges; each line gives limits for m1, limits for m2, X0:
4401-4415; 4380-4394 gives -5.3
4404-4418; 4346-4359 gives -5.4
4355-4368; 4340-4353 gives -5.2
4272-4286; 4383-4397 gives -5.5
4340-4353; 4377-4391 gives -5.5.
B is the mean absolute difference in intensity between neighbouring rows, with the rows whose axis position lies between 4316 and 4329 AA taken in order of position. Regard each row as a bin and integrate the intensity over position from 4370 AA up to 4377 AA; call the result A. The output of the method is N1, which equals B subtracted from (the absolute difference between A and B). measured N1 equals 74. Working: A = 77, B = 1.39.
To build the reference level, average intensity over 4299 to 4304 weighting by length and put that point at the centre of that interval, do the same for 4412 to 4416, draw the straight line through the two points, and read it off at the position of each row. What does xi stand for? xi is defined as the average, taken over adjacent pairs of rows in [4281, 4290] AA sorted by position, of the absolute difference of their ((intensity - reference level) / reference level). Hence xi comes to 0.17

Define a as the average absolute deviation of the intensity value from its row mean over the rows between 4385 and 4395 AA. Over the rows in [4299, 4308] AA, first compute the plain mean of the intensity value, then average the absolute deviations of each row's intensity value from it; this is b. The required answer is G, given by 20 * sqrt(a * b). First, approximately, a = 0.58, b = 0.6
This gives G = 12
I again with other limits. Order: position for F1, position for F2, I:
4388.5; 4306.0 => 0.095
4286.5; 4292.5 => 0.000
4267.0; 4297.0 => 0.107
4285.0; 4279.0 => 0.009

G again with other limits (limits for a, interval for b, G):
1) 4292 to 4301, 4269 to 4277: 16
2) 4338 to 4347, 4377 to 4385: 31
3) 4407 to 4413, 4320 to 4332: 23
